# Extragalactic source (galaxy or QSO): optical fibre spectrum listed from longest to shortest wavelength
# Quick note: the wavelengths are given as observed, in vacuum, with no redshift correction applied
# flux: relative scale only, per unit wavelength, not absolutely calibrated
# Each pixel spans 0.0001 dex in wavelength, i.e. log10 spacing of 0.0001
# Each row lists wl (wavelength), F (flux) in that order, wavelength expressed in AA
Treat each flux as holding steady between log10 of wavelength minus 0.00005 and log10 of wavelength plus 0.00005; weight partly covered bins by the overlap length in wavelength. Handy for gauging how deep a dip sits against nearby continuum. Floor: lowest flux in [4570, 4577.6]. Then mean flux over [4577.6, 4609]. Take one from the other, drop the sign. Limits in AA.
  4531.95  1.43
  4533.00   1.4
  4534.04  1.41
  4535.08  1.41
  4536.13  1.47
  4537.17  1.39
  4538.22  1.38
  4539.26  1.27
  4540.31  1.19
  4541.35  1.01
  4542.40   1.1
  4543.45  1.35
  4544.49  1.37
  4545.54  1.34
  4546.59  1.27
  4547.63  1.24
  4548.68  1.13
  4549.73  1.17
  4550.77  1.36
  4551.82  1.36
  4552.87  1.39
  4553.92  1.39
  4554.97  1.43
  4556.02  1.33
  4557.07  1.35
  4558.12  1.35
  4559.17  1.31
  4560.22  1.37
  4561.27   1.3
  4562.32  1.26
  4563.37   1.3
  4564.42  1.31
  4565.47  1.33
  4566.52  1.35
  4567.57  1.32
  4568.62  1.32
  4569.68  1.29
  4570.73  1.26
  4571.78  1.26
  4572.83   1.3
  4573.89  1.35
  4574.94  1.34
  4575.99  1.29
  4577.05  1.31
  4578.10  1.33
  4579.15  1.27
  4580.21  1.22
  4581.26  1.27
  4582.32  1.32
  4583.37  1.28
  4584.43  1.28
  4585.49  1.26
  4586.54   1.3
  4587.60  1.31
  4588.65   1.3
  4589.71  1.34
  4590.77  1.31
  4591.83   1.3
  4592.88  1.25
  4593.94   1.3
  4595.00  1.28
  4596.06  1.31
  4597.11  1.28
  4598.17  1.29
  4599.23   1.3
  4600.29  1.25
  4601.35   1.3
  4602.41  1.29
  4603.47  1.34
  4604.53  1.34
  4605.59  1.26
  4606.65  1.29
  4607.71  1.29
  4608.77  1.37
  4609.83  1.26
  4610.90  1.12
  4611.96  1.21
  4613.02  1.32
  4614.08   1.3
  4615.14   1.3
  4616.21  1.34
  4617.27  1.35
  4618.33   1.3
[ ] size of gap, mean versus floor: 0.03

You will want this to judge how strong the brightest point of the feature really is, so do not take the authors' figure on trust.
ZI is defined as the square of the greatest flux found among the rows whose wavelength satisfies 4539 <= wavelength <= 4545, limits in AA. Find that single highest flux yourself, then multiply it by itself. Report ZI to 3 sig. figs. 1.88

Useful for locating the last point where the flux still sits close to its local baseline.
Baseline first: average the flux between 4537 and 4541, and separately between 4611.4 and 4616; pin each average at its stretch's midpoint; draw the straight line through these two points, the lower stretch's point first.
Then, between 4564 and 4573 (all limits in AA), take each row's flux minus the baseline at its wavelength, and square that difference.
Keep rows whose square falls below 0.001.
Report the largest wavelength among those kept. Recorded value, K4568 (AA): 4572.83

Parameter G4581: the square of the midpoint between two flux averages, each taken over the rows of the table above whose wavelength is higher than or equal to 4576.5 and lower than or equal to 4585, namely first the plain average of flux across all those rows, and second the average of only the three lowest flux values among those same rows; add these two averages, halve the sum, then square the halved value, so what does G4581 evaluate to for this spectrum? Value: 1.61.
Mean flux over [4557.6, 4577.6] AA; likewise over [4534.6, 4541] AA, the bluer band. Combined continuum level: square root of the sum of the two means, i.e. 1.63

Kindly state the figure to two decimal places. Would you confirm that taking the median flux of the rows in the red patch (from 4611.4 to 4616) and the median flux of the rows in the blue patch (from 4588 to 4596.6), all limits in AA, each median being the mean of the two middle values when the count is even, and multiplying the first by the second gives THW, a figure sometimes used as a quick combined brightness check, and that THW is 1.69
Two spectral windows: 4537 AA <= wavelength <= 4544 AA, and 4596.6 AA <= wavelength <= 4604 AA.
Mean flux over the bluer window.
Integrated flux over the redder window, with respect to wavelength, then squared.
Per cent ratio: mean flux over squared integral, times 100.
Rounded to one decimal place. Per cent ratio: 1.4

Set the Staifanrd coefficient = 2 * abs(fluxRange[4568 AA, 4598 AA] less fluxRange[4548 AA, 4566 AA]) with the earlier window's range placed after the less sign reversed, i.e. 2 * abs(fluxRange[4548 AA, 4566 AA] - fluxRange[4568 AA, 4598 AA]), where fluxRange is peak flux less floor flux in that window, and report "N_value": 0.34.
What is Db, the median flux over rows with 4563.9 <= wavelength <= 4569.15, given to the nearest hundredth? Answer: 1.32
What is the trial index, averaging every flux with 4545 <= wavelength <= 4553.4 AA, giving 1.28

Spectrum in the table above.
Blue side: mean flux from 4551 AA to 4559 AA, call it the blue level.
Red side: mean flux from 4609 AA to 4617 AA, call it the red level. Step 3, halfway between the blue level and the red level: 1.32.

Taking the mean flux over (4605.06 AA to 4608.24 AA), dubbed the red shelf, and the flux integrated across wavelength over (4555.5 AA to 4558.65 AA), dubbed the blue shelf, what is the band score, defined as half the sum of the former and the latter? 2.75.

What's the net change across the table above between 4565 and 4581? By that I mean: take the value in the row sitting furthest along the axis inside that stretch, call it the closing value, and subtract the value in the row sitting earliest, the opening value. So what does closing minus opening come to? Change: -0.11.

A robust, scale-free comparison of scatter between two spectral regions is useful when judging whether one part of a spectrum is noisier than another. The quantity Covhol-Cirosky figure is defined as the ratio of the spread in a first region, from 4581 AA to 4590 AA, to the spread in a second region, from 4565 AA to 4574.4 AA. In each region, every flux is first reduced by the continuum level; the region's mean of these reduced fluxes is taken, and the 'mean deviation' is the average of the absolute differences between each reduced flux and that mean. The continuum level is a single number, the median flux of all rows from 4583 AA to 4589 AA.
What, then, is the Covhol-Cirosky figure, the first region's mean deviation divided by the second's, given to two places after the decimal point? 0.73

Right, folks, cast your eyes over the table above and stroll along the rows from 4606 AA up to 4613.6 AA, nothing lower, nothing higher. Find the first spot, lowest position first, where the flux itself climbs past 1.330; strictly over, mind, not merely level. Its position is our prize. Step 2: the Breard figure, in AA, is 4608.77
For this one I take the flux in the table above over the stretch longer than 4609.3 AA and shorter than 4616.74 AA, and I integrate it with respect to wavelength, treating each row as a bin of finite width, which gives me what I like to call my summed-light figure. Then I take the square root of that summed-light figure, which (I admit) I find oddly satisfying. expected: 3.066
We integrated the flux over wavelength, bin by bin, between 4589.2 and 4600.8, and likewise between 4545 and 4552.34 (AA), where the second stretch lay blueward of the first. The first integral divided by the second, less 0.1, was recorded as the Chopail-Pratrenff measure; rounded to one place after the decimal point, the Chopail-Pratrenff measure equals 1.5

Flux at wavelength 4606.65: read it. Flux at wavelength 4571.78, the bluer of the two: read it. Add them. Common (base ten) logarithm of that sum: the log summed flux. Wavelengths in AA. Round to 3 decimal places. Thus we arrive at 0.407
